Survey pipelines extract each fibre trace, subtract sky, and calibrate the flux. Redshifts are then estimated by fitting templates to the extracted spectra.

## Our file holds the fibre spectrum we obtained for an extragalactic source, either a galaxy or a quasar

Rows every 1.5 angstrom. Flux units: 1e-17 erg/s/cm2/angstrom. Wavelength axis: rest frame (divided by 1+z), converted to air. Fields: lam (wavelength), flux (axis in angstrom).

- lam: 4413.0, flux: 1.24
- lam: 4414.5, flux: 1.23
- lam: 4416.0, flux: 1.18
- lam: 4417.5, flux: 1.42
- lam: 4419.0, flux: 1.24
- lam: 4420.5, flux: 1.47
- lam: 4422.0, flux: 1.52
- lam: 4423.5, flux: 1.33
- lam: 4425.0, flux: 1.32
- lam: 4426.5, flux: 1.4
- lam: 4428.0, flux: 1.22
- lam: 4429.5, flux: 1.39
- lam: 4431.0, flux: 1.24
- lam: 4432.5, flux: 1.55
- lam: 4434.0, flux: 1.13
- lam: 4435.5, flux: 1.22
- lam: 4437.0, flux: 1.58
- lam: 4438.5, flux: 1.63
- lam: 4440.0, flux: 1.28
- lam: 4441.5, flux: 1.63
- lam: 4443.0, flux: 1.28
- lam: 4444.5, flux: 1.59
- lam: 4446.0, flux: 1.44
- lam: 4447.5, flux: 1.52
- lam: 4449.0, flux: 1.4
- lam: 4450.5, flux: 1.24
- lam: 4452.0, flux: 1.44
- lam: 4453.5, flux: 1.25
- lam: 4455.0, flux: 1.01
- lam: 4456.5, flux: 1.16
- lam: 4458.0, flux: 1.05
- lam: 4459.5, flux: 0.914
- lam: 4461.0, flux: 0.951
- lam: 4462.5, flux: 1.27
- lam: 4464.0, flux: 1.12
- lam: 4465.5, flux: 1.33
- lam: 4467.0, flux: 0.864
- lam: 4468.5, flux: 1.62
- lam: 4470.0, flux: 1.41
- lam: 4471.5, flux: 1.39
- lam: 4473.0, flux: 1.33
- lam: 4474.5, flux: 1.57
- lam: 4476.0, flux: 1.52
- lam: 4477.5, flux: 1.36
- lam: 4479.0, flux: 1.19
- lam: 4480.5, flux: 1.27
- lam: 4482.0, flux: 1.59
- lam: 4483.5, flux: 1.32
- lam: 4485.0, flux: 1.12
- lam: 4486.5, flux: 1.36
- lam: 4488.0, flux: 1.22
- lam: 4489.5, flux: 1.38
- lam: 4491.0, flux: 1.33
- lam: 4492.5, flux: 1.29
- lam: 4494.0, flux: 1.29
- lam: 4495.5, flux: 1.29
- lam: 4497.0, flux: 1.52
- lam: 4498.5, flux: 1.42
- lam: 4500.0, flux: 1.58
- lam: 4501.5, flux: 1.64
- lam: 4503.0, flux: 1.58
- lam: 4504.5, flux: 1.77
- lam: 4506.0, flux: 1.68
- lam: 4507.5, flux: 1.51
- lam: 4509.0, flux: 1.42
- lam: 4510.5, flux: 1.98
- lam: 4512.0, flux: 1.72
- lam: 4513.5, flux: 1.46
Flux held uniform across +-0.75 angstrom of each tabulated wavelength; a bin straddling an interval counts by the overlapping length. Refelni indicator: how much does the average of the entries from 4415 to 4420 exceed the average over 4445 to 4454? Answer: -0.1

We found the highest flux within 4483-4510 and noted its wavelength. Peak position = 4504.5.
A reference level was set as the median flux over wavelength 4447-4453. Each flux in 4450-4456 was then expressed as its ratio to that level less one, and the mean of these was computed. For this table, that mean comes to -0.13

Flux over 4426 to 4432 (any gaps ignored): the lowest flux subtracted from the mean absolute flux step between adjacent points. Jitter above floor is -1.05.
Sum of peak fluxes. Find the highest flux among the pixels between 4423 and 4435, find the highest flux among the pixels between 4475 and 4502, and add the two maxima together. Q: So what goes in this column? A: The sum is 3.19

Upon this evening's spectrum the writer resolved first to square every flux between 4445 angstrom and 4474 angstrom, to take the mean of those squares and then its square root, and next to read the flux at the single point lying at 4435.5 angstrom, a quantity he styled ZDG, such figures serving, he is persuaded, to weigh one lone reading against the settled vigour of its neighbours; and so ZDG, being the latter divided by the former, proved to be 0.96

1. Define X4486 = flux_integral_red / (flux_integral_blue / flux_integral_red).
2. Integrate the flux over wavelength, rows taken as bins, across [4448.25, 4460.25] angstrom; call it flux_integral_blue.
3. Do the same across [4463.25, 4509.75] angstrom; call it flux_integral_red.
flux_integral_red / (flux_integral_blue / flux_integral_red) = 297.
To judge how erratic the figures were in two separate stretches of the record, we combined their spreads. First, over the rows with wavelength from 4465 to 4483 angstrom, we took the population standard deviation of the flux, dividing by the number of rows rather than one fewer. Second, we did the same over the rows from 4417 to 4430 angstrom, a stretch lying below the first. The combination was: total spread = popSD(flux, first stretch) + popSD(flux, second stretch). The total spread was 0.294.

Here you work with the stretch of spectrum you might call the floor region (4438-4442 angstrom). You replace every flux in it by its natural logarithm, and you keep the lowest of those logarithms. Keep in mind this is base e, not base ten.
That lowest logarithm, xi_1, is 0.25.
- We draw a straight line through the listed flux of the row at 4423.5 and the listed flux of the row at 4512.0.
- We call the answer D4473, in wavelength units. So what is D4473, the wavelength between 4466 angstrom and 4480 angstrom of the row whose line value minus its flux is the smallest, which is 4468.5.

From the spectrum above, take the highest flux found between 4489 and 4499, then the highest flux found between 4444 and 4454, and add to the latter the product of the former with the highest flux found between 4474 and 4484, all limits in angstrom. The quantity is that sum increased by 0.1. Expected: 4.11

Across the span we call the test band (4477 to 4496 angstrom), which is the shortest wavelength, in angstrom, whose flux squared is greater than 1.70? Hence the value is 4477.5 angstrom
